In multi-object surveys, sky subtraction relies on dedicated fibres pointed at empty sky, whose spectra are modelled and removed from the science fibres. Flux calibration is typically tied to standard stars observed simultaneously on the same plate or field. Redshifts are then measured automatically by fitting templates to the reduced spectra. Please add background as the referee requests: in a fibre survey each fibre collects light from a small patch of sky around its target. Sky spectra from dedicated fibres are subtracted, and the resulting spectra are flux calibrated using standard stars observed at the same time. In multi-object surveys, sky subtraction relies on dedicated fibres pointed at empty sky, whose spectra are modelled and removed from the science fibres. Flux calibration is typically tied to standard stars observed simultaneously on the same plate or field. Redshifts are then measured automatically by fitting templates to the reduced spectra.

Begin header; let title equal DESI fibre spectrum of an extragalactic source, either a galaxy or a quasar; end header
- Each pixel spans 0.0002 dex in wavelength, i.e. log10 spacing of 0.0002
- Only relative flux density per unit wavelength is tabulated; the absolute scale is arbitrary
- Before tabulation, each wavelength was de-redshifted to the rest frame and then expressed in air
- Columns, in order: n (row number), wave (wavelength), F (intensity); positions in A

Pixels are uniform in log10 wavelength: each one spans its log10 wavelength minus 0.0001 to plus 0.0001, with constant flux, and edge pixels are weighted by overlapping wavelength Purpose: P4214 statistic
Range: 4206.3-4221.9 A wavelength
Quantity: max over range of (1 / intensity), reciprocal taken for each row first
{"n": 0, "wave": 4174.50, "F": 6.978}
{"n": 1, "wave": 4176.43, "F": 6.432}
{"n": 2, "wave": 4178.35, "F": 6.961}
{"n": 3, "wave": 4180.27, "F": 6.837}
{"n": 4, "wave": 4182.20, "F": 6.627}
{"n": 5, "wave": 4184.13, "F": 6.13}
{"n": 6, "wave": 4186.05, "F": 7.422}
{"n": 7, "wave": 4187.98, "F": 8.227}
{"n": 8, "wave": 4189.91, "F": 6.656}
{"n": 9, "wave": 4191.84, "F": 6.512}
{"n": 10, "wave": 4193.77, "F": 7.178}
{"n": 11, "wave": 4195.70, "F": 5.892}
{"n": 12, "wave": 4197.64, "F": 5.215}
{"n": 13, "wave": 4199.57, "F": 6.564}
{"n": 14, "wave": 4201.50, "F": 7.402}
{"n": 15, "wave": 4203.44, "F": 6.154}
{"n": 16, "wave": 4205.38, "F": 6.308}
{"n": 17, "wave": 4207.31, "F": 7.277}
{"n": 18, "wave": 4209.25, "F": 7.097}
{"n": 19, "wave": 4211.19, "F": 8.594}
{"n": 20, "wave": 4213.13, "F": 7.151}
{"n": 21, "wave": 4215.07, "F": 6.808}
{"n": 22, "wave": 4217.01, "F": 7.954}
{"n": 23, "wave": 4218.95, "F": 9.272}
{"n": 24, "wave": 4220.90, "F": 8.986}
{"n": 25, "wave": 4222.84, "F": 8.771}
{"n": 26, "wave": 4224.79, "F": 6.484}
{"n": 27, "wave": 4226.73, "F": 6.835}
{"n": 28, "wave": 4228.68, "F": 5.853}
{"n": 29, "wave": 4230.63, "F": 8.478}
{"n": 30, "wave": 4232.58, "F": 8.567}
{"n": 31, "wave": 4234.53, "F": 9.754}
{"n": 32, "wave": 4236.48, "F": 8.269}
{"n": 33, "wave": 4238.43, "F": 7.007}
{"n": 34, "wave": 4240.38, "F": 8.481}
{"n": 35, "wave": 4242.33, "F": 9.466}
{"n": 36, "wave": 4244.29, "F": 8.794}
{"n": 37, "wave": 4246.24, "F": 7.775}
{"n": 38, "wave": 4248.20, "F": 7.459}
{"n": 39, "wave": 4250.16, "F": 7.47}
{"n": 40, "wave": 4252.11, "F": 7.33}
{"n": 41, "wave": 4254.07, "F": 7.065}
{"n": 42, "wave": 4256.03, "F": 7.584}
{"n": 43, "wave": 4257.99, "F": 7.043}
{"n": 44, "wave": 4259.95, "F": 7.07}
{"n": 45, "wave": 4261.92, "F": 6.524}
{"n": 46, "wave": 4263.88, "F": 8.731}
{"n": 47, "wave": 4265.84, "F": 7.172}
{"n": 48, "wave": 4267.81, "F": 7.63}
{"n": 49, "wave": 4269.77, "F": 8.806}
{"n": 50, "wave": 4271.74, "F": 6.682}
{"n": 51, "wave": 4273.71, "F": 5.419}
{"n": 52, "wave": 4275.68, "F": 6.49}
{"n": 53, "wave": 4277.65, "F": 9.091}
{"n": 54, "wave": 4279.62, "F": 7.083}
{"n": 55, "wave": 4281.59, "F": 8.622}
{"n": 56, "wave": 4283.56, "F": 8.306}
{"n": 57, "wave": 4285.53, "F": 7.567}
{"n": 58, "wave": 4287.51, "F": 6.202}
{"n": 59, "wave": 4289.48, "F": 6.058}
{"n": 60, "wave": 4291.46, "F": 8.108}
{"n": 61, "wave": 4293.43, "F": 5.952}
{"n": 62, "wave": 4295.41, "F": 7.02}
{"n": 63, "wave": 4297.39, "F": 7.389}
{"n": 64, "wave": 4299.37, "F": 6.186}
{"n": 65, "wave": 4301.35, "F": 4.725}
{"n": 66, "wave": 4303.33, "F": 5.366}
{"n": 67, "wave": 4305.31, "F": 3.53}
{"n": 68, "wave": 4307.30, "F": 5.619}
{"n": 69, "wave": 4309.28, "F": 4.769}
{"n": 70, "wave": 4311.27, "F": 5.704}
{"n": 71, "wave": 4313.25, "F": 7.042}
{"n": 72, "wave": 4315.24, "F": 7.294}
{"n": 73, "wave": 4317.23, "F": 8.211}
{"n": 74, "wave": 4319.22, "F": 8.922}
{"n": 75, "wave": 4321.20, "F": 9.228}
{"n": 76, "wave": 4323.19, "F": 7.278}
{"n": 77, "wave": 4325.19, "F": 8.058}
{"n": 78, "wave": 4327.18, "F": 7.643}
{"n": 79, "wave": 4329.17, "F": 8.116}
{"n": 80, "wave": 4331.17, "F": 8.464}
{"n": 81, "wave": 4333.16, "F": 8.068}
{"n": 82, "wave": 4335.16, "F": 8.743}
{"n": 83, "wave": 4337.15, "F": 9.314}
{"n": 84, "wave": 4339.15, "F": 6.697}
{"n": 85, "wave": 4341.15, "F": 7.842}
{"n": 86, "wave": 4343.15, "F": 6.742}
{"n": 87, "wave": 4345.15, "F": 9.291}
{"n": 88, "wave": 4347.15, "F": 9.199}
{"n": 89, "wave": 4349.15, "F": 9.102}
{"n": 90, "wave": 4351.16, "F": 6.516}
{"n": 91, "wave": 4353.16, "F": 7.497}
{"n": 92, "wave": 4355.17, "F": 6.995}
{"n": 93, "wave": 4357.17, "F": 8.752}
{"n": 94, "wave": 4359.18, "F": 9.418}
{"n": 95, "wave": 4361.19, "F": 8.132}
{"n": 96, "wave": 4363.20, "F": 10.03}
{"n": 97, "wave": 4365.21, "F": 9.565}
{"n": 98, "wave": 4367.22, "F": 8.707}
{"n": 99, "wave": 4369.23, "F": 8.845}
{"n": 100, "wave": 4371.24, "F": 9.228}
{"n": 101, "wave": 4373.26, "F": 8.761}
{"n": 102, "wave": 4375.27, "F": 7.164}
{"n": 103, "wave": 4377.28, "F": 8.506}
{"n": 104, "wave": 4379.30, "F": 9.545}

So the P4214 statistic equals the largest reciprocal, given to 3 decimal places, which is 0.147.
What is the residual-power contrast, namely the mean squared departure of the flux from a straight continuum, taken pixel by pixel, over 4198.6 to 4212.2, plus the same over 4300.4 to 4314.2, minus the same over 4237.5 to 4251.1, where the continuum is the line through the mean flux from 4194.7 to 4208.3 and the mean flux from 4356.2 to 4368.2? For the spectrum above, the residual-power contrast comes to 9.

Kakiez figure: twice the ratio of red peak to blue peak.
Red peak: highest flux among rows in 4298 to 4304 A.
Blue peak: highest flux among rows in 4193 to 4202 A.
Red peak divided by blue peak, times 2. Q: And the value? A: 1.67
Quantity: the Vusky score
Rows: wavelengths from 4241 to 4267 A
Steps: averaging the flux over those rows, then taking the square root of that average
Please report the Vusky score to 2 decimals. 2.77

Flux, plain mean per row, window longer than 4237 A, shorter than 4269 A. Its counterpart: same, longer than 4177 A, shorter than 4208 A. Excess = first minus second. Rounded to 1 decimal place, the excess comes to 1.0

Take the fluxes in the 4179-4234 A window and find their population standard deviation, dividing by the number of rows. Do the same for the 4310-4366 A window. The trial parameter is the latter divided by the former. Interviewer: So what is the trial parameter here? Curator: 1.03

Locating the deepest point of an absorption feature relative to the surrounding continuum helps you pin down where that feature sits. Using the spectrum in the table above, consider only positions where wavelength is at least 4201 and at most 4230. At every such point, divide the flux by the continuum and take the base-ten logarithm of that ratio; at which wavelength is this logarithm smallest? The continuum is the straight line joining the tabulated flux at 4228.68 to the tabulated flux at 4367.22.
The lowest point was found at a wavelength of 4228.68 A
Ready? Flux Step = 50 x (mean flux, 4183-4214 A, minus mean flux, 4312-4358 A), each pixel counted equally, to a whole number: -59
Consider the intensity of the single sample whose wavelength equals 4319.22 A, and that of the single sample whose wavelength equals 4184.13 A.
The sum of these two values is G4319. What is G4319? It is 15.1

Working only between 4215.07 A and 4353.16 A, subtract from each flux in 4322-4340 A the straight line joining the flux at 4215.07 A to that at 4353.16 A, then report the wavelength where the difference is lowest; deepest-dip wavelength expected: 4339.15 A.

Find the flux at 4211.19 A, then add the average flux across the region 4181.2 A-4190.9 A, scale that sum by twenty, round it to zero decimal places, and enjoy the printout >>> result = 312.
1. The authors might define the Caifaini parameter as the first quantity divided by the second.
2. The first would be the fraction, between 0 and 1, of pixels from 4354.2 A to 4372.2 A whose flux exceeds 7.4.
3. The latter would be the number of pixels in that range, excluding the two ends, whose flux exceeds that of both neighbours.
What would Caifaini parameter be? 0.44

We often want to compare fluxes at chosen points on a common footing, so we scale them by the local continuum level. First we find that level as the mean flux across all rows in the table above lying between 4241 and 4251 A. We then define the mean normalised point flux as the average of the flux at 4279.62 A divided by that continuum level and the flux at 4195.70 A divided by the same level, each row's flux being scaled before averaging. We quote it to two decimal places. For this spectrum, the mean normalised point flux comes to 0.79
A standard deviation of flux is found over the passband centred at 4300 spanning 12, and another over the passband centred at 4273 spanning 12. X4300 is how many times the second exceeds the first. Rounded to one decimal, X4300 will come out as 1.0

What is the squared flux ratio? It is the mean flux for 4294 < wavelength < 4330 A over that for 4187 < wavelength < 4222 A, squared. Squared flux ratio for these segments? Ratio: 0.89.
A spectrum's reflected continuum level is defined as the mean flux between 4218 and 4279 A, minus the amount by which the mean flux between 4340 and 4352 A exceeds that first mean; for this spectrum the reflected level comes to 7.4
